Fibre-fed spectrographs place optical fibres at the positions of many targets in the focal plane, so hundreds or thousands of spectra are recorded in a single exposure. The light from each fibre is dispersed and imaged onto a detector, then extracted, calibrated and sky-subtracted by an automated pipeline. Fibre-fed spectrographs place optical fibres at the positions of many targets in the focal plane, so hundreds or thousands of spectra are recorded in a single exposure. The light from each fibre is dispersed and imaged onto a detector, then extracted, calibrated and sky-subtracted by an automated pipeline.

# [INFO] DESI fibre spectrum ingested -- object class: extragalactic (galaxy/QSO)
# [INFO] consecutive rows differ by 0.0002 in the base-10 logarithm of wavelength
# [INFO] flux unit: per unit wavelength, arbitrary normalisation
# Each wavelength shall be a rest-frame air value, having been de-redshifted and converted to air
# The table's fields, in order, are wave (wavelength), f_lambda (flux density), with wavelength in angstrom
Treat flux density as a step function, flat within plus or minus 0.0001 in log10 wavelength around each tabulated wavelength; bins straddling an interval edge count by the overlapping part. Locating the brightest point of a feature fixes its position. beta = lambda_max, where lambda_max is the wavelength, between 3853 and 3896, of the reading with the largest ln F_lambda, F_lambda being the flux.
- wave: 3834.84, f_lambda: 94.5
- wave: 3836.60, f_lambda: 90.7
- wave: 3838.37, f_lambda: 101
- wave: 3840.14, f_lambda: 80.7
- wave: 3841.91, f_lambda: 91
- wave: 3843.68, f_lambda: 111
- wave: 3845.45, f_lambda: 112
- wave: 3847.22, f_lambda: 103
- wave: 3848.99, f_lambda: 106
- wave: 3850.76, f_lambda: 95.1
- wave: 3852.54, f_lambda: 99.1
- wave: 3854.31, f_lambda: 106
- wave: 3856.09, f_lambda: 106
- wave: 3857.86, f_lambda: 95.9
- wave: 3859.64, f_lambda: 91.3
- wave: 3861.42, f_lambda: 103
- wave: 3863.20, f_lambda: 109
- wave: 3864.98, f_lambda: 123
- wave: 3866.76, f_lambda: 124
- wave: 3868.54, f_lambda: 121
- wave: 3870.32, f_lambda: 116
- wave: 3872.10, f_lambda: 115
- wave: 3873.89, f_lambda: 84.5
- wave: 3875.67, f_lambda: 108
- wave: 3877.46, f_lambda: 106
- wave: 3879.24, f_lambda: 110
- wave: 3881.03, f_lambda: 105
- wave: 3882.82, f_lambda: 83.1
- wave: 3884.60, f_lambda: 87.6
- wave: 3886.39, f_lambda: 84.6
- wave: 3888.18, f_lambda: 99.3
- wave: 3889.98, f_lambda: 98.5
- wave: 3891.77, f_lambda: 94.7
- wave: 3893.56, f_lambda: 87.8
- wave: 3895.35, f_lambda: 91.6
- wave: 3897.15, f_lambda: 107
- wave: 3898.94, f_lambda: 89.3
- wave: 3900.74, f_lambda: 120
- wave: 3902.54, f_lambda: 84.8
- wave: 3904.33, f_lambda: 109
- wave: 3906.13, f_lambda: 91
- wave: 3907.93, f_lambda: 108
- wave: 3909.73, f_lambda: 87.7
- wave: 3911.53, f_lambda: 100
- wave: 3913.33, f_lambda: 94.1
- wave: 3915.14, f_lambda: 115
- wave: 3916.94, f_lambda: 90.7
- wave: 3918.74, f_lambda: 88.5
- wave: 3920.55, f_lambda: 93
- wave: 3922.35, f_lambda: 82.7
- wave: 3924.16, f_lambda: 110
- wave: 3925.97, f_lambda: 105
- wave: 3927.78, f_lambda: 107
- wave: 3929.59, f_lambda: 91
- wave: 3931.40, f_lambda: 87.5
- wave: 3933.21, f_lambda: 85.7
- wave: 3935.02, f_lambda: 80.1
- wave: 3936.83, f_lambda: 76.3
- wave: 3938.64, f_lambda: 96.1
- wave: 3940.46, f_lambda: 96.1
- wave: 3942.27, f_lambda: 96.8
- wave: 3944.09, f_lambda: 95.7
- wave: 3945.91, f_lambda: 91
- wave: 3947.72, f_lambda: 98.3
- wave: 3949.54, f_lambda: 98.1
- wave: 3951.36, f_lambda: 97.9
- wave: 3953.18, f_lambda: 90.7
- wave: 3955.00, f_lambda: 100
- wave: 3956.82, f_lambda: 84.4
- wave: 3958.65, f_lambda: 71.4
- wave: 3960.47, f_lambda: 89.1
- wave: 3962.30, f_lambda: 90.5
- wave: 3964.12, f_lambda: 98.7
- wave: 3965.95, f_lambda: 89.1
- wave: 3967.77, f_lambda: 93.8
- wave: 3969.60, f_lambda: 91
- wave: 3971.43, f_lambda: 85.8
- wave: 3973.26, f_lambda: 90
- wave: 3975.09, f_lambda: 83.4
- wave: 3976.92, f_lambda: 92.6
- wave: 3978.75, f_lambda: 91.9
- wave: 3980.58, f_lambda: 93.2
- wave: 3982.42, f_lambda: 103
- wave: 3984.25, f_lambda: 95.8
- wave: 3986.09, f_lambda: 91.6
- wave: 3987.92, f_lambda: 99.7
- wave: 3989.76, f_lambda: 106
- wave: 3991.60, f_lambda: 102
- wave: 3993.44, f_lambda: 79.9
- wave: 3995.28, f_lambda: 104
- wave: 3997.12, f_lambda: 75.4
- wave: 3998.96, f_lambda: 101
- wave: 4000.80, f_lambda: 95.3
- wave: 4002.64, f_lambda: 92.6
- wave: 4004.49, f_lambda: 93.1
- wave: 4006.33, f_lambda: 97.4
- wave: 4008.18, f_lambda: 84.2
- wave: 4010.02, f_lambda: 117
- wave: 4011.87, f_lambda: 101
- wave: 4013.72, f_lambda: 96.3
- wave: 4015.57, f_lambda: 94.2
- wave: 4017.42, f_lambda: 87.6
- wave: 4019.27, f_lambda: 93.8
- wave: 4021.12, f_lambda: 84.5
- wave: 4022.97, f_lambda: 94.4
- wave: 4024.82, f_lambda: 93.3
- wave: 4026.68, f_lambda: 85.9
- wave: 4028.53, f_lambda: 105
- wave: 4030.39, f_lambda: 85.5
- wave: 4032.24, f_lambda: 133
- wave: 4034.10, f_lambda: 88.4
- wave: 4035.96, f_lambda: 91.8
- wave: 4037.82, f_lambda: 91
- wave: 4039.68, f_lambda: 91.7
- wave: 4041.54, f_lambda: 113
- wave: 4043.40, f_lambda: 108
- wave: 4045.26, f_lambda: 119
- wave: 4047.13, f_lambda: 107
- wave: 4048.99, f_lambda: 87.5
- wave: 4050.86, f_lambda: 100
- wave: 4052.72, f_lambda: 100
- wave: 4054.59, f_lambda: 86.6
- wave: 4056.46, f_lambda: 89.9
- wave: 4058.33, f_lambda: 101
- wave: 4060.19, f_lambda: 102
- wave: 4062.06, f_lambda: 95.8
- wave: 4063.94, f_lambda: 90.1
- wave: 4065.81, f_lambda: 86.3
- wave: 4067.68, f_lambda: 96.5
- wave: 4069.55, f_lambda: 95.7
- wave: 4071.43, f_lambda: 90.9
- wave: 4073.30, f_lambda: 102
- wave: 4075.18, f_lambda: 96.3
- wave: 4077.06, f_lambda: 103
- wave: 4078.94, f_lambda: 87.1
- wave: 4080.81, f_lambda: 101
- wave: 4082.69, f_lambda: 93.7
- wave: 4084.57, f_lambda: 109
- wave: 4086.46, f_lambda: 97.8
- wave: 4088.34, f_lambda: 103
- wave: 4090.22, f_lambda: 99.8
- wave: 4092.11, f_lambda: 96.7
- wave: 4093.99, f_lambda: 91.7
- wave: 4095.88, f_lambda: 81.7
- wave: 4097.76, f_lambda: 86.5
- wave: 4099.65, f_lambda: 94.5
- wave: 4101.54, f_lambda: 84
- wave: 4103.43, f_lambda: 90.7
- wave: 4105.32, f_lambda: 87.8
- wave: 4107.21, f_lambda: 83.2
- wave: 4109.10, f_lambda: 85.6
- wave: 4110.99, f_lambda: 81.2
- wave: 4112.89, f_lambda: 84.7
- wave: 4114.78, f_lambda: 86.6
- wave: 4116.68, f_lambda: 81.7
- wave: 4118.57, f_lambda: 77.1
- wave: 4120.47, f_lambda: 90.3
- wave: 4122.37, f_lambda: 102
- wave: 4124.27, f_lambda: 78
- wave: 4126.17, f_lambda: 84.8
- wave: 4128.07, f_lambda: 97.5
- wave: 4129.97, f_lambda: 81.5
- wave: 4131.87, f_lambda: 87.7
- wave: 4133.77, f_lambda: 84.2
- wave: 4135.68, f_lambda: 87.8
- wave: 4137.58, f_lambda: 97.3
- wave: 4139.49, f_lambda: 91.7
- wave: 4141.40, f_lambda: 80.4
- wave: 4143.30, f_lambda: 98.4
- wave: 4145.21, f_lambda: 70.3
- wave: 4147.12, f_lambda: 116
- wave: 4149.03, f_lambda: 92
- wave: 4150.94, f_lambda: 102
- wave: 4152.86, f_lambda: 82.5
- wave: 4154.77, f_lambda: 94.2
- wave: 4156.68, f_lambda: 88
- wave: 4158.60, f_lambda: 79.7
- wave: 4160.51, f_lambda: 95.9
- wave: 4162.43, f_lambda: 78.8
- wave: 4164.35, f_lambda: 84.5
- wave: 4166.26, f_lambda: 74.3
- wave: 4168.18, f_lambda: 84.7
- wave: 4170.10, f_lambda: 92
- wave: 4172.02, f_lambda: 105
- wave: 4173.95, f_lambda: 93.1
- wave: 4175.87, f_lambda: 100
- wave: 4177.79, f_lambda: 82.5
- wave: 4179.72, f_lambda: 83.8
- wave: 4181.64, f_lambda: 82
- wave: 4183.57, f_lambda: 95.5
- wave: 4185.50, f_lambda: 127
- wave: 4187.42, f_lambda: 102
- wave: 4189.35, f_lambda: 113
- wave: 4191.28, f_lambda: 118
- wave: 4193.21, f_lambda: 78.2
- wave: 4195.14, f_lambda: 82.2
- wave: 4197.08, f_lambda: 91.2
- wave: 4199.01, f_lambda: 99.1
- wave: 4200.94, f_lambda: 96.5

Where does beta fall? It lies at 3866.76 angstrom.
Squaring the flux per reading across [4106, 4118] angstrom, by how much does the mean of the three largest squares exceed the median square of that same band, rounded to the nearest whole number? 286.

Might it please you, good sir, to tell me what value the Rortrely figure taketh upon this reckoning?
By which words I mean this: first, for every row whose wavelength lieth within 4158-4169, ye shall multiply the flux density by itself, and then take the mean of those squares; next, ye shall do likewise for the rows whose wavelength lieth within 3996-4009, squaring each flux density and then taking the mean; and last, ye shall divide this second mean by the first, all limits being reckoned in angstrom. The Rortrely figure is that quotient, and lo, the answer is 1.21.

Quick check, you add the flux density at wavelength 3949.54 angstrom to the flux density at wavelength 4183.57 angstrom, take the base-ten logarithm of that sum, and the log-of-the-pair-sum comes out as 2.287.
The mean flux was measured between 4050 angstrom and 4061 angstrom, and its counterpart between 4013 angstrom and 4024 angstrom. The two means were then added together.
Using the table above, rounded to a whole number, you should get 188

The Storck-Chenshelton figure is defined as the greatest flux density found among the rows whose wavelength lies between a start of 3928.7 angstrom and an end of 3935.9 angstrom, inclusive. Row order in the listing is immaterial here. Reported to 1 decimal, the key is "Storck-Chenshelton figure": 91.0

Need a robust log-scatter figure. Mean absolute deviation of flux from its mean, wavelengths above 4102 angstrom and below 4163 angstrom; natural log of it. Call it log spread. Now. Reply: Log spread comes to 1.9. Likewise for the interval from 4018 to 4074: 2.1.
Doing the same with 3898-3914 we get 2.3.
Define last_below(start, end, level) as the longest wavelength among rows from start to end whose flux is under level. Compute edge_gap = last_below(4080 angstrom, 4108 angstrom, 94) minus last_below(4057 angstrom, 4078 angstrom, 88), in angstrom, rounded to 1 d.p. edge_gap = 41.4 angstrom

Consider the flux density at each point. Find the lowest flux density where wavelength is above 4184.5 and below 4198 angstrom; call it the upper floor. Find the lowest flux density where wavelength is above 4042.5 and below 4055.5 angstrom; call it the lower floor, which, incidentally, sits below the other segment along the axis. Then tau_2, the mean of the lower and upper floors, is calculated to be 82.4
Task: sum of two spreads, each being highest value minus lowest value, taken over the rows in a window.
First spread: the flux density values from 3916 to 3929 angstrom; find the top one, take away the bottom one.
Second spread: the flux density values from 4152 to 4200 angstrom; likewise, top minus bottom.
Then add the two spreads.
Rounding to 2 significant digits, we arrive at 80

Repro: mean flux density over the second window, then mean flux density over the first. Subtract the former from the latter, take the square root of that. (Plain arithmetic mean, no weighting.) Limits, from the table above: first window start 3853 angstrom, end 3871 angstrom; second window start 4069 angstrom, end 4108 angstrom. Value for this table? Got 3.9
